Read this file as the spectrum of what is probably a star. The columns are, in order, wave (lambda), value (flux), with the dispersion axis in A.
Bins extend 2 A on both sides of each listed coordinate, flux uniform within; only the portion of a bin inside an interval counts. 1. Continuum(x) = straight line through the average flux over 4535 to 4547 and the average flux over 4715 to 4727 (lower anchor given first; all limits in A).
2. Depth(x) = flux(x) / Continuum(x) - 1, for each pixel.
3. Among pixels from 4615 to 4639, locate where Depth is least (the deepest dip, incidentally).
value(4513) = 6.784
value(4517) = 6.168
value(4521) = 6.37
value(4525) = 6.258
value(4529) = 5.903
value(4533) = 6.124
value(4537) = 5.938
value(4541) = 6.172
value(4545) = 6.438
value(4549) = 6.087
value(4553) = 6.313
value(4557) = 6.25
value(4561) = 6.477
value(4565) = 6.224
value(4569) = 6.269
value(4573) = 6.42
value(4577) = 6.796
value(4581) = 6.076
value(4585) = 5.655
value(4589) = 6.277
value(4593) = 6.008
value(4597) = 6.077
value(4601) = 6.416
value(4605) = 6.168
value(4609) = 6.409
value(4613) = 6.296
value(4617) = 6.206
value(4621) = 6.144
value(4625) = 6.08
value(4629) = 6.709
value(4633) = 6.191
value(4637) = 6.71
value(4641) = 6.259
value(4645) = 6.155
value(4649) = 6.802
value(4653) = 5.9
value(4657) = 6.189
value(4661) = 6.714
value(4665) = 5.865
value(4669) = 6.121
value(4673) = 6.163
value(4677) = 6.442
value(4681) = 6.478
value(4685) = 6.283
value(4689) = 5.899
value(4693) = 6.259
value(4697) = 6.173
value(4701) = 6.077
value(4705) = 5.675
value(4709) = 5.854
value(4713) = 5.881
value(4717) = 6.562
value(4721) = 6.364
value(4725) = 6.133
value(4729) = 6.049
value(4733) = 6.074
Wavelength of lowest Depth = 4625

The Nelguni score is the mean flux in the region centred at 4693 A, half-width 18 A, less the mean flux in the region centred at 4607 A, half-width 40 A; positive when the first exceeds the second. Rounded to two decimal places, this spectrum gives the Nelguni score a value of -0.14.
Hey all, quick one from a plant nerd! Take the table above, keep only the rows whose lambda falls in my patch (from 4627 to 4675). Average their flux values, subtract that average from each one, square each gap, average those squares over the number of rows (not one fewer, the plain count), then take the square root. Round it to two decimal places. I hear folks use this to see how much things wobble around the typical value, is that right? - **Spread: 0.32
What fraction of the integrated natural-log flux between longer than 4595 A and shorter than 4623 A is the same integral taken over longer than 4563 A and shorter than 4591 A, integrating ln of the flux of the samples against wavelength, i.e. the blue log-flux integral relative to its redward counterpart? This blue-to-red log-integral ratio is 0.999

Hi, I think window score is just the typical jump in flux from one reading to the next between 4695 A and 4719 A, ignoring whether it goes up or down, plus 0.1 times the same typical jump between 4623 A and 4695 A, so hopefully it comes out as 0.32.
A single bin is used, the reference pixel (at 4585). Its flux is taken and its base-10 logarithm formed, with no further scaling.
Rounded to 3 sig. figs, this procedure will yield 0.752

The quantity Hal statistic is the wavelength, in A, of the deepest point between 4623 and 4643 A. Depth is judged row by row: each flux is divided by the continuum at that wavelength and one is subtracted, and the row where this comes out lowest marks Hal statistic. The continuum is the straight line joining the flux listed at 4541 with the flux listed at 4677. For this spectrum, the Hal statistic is 4625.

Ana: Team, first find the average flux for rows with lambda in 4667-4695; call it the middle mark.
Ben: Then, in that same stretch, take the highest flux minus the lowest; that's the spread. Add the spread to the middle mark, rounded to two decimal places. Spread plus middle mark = 6.81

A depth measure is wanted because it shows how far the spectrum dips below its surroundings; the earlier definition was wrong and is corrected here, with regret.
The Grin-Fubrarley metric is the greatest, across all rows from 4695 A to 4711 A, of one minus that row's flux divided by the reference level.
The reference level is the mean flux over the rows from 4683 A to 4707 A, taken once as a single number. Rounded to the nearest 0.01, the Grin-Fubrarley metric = 0.06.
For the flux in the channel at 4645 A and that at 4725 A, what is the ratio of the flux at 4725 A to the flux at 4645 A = 0.996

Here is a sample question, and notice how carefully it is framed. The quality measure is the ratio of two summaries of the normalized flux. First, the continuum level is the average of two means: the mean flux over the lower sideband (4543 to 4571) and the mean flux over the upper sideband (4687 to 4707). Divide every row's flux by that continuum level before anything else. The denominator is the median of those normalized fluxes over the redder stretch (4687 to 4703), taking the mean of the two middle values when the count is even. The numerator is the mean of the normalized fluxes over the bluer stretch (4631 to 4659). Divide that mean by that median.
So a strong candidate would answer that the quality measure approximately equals 1.03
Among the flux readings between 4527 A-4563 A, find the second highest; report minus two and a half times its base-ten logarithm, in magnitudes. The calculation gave -2.02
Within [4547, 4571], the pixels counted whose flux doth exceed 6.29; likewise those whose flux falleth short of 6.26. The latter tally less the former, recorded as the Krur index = 1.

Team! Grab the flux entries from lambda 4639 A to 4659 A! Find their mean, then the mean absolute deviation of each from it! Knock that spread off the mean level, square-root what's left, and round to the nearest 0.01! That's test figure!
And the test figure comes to 2.46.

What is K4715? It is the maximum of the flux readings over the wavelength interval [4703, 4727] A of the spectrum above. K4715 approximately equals 6.562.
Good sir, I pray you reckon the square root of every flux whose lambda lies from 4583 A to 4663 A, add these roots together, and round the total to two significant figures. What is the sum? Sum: 50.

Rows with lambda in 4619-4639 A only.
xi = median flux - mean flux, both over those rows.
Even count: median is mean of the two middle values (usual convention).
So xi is -0.18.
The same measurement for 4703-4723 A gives -0.19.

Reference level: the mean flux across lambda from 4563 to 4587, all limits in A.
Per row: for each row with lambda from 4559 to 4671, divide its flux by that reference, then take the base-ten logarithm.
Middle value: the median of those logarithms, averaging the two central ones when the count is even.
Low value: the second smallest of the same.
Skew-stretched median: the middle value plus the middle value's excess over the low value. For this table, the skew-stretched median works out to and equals 0.023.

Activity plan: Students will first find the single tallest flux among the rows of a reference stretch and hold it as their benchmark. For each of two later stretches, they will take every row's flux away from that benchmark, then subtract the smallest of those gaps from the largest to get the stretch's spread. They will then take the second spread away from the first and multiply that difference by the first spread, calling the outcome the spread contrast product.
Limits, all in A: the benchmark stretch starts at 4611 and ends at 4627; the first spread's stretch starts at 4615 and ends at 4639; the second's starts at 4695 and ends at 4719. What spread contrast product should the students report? -0.16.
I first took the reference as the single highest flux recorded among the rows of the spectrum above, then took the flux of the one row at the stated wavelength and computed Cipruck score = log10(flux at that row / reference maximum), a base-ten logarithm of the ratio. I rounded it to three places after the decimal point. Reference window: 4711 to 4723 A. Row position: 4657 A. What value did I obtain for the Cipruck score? -0.025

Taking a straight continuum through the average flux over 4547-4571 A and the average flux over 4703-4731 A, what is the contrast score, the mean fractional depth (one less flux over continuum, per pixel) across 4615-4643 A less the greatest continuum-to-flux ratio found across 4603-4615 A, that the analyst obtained -1.03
